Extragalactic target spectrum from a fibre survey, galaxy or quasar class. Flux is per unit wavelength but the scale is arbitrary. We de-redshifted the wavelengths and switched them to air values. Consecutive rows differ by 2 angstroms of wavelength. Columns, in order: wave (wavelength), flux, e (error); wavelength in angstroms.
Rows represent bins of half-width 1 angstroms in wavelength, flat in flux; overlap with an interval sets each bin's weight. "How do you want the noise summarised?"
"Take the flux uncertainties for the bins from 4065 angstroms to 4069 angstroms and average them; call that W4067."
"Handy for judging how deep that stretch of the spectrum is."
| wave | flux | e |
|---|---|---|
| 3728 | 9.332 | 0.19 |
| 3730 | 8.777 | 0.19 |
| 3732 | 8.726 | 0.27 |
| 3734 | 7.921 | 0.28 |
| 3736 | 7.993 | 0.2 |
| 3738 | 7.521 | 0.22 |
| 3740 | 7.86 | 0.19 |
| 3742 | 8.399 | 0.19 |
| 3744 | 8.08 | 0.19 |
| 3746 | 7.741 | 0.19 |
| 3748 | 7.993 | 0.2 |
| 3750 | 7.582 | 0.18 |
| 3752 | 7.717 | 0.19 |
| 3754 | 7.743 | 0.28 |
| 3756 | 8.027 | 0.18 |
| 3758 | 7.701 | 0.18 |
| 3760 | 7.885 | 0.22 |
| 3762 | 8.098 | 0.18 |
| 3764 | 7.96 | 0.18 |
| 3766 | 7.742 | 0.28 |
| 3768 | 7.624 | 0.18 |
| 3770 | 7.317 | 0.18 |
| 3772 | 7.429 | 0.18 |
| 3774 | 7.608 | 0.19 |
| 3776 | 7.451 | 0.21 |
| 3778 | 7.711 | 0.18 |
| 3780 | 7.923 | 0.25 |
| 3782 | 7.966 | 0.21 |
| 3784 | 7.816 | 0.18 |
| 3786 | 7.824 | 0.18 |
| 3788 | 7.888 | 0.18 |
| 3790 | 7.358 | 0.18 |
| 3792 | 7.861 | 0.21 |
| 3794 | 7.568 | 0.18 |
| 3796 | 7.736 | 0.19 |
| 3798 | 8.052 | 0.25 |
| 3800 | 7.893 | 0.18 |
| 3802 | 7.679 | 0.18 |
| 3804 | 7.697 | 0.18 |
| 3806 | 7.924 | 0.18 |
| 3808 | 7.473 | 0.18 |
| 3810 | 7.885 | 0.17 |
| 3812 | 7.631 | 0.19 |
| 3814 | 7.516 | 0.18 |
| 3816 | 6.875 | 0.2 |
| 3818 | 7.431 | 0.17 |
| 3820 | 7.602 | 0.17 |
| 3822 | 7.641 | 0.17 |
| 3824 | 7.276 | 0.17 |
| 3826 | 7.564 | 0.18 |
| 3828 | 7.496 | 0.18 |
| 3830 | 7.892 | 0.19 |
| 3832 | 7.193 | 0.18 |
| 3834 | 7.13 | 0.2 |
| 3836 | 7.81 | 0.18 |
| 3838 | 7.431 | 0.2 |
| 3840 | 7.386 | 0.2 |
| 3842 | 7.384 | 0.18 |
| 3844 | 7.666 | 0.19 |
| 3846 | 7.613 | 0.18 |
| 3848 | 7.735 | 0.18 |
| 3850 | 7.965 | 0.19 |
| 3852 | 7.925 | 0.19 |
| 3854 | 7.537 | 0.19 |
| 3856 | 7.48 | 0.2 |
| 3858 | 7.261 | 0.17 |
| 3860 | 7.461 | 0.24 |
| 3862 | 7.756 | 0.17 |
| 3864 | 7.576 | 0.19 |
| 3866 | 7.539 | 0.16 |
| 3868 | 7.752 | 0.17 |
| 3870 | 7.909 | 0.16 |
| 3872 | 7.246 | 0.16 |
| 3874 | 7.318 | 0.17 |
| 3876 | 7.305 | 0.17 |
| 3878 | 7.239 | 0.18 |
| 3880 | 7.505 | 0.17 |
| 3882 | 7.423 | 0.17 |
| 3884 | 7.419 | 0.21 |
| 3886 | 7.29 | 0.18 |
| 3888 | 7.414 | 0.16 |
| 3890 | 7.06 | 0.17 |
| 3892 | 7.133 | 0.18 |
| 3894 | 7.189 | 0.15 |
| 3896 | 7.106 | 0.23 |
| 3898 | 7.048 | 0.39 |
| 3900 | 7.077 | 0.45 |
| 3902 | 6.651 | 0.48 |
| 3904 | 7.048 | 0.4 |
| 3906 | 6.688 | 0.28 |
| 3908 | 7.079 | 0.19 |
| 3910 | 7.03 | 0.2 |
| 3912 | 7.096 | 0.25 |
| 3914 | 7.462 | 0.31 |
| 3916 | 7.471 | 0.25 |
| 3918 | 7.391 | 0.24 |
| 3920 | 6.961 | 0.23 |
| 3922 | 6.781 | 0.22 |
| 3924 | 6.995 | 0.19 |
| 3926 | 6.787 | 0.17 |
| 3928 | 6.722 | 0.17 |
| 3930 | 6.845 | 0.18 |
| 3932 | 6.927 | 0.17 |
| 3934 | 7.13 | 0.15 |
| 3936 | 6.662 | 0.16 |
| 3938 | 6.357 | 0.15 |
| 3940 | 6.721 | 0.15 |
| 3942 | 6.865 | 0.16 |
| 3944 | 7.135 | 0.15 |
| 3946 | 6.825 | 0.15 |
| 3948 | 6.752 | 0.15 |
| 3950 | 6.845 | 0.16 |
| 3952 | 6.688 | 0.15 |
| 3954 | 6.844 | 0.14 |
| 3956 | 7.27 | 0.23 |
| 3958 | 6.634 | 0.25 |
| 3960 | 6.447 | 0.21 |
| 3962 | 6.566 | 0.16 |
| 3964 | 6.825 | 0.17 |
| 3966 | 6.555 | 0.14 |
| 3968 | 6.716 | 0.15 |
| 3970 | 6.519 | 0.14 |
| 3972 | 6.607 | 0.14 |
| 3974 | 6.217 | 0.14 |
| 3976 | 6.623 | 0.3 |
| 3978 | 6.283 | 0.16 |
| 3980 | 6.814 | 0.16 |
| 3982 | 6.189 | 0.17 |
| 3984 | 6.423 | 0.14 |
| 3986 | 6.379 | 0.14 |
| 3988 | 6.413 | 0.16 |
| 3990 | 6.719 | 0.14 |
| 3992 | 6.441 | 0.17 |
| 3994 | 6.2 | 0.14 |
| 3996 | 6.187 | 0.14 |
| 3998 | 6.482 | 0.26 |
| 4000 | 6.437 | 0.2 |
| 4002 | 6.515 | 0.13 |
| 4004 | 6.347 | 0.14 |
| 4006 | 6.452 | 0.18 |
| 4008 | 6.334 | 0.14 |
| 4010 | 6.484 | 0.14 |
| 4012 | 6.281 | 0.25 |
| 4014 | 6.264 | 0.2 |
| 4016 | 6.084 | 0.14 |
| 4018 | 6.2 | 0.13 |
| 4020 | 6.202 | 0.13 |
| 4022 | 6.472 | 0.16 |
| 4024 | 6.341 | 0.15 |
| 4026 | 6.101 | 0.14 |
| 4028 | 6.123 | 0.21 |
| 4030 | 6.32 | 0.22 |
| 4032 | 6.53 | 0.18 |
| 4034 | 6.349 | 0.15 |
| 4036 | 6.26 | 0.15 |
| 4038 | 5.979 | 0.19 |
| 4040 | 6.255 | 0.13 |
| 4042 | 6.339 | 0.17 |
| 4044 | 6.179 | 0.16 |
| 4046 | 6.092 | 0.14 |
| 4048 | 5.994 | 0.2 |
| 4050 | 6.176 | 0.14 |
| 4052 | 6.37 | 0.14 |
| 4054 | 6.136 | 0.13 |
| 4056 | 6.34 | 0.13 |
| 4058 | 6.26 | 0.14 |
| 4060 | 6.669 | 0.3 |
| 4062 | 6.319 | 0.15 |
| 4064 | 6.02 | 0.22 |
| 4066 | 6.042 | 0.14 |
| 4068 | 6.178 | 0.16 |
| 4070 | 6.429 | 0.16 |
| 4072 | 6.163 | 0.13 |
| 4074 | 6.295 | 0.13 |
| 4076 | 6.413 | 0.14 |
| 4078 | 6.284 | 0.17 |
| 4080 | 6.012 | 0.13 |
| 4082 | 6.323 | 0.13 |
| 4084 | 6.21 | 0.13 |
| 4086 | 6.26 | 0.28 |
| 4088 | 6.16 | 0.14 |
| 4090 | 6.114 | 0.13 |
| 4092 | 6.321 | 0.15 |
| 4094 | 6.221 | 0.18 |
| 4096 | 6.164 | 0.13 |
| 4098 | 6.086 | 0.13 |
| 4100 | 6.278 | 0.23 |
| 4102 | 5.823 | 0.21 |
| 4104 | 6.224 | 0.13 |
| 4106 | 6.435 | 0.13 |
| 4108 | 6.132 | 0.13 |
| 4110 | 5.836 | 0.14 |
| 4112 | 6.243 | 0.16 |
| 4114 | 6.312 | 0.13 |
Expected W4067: 0.150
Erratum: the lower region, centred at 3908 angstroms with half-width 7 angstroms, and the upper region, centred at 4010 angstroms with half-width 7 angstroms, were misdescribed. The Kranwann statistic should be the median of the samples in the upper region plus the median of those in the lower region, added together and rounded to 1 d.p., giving 13.4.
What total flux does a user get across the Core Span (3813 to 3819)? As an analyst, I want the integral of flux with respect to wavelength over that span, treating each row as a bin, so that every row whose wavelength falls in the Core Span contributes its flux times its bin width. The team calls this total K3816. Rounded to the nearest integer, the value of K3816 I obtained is 44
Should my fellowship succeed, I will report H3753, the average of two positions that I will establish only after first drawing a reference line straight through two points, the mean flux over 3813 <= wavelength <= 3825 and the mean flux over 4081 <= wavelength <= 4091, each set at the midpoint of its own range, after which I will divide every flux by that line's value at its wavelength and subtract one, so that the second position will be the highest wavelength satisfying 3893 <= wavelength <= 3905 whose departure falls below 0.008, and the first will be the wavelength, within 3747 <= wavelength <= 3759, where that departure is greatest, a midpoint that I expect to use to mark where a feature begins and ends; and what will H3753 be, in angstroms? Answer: 3830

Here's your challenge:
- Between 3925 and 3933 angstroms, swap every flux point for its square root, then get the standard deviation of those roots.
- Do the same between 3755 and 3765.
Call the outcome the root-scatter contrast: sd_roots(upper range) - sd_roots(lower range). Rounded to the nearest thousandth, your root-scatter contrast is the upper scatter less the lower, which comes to -0.010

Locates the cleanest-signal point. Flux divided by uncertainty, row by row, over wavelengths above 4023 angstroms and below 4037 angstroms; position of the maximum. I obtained 4026 angstroms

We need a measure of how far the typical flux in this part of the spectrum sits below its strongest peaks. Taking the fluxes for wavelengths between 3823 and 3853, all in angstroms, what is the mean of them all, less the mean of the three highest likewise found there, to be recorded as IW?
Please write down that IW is -0.36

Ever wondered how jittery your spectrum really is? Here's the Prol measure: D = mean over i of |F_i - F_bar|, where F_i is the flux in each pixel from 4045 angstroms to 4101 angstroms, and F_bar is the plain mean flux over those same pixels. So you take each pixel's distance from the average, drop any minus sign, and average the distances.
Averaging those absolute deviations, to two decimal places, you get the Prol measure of 0.12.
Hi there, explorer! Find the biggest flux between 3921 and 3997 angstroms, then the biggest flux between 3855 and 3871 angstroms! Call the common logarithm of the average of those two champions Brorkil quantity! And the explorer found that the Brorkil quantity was 0.880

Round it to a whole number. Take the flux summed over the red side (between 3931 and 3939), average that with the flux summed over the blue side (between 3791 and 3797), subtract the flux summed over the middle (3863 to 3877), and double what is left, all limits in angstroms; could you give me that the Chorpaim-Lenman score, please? -55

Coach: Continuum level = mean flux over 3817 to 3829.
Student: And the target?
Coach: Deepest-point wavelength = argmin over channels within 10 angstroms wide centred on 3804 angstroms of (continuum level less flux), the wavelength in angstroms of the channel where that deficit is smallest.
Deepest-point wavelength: 3806 angstroms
